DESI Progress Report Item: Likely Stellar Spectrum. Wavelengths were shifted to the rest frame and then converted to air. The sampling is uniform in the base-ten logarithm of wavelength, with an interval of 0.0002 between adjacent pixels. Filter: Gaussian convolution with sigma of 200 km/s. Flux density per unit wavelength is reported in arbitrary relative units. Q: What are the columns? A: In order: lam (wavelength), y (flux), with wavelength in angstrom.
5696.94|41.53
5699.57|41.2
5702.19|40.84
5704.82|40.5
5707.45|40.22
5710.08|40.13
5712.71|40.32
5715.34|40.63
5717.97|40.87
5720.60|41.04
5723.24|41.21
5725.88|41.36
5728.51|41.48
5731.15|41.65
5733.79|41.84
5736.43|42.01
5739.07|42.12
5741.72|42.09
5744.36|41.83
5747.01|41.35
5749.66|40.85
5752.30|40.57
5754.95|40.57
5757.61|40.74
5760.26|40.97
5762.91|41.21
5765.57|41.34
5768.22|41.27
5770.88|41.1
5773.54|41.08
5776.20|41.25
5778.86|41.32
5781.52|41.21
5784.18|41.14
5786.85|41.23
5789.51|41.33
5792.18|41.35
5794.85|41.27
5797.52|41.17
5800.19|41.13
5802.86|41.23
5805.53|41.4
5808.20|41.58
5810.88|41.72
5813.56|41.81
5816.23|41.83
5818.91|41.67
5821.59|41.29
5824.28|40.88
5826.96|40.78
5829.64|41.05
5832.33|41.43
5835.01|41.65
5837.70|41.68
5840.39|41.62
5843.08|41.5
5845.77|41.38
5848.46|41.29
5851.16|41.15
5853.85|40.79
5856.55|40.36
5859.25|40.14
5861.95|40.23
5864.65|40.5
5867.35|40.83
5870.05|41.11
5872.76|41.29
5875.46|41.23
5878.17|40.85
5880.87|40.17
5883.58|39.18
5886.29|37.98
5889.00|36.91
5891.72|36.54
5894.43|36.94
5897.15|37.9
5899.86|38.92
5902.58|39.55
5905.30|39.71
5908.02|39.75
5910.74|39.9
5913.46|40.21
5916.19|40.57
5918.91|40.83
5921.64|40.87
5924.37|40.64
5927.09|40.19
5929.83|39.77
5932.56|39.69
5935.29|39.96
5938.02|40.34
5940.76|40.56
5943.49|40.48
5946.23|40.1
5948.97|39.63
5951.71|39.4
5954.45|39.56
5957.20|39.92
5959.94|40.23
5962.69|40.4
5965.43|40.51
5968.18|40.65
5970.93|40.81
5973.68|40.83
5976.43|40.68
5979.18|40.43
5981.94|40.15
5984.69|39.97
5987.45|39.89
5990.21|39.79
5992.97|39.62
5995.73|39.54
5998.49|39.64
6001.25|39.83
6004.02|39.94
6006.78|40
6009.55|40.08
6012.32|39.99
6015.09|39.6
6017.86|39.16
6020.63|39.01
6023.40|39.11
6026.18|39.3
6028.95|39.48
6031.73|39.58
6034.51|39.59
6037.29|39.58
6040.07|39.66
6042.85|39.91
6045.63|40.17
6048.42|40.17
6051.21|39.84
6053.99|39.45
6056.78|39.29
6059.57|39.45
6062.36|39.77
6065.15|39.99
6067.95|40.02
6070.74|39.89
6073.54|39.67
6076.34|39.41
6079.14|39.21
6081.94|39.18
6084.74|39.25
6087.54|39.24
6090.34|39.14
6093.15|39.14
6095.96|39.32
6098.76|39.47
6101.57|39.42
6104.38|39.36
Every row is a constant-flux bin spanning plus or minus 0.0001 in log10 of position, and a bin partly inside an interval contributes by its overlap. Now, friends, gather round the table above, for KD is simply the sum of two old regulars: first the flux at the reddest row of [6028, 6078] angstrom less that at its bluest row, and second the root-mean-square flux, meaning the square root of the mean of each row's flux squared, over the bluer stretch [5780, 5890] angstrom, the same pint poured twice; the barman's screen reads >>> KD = 40.9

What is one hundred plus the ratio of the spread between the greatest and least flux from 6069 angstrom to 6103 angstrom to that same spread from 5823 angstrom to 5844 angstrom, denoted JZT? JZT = 101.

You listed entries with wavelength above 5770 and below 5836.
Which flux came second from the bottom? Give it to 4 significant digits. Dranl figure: 40.88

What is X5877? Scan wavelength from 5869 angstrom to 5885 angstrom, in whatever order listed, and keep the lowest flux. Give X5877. 39.18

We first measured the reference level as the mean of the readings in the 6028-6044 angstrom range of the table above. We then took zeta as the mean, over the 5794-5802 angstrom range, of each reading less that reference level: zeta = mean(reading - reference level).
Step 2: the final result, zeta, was 1.6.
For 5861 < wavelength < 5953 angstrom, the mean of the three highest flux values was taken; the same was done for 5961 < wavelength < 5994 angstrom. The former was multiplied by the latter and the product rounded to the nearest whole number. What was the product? 1680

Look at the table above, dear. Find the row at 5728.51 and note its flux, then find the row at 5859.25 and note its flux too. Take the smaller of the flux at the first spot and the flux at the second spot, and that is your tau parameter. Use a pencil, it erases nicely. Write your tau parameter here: 40.14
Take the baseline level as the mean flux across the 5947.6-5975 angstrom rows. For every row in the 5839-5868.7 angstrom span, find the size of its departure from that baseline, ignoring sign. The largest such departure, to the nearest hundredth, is 1.43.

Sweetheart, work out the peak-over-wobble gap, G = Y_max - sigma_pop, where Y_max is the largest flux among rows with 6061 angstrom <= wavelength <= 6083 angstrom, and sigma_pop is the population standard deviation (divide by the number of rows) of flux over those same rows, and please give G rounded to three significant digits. 39.7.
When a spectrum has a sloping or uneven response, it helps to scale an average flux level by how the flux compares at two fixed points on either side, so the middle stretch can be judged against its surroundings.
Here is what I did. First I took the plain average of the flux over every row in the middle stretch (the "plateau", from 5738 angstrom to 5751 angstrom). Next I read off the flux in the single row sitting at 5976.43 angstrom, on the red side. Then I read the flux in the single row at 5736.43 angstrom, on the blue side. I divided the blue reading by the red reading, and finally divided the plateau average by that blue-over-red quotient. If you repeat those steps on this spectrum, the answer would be 40.3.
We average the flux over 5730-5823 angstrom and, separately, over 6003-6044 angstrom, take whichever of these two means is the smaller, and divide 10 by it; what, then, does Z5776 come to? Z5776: 0.2525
